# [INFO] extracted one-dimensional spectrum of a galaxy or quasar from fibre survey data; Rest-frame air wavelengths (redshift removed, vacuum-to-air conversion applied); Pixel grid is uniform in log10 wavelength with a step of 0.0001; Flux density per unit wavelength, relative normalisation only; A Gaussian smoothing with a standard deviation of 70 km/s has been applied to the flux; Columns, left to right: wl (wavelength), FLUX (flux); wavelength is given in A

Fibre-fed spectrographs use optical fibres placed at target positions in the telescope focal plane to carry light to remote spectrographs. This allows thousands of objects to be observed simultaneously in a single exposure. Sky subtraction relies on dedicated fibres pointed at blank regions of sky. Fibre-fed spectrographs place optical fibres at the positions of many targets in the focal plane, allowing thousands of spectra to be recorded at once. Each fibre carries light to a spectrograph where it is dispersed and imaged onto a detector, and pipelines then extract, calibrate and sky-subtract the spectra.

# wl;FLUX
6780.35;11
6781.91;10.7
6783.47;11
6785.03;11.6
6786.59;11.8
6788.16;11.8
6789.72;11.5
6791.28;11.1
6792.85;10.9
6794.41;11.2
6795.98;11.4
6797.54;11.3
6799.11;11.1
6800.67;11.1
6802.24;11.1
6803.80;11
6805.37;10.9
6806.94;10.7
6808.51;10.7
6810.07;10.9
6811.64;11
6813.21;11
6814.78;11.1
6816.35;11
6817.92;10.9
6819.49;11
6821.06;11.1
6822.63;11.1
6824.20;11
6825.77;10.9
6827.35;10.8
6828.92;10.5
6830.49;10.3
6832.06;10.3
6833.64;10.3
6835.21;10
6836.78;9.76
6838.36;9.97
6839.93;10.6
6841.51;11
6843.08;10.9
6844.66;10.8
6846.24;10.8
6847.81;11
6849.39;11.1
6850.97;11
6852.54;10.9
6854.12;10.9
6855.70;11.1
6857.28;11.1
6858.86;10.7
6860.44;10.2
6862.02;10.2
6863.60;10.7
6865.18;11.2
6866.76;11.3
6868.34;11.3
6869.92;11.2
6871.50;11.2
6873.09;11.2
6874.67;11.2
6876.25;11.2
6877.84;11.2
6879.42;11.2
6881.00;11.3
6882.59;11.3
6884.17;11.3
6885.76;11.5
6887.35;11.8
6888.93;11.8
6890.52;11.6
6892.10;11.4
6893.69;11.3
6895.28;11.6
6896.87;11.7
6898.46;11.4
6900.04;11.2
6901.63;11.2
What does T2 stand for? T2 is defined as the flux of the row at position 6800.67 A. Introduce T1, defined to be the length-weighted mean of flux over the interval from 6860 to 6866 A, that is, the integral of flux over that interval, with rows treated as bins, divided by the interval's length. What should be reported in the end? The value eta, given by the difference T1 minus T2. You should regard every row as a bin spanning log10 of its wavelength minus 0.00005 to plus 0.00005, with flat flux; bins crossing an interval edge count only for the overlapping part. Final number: -0.5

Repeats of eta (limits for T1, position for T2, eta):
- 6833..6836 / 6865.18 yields -1.0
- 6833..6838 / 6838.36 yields 0.0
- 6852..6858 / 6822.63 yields -0.1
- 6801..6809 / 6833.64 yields 0.6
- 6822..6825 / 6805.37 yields 0.2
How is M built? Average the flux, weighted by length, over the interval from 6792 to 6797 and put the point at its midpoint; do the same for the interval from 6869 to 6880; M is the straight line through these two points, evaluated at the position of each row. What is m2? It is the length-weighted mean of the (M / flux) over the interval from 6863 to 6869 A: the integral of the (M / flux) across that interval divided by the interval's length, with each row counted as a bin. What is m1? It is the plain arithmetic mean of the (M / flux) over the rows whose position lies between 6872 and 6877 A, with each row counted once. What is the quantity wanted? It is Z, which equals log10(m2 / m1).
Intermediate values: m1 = 1.00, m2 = 1.01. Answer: 0.003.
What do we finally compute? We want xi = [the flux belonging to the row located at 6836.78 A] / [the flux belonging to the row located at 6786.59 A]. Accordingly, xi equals 0.83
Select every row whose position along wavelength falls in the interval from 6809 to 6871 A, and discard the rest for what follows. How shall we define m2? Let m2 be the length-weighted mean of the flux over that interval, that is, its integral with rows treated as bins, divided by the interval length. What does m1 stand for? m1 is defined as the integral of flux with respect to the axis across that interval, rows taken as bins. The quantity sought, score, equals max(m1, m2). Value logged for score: 669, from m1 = 669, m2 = 10.8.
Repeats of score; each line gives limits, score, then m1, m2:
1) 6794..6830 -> 395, 395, 11.0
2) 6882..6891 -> 104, 104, 11.6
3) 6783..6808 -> 280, 280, 11.2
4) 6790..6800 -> 112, 112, 11.2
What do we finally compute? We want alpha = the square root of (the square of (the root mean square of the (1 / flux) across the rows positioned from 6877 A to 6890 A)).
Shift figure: 0.0876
